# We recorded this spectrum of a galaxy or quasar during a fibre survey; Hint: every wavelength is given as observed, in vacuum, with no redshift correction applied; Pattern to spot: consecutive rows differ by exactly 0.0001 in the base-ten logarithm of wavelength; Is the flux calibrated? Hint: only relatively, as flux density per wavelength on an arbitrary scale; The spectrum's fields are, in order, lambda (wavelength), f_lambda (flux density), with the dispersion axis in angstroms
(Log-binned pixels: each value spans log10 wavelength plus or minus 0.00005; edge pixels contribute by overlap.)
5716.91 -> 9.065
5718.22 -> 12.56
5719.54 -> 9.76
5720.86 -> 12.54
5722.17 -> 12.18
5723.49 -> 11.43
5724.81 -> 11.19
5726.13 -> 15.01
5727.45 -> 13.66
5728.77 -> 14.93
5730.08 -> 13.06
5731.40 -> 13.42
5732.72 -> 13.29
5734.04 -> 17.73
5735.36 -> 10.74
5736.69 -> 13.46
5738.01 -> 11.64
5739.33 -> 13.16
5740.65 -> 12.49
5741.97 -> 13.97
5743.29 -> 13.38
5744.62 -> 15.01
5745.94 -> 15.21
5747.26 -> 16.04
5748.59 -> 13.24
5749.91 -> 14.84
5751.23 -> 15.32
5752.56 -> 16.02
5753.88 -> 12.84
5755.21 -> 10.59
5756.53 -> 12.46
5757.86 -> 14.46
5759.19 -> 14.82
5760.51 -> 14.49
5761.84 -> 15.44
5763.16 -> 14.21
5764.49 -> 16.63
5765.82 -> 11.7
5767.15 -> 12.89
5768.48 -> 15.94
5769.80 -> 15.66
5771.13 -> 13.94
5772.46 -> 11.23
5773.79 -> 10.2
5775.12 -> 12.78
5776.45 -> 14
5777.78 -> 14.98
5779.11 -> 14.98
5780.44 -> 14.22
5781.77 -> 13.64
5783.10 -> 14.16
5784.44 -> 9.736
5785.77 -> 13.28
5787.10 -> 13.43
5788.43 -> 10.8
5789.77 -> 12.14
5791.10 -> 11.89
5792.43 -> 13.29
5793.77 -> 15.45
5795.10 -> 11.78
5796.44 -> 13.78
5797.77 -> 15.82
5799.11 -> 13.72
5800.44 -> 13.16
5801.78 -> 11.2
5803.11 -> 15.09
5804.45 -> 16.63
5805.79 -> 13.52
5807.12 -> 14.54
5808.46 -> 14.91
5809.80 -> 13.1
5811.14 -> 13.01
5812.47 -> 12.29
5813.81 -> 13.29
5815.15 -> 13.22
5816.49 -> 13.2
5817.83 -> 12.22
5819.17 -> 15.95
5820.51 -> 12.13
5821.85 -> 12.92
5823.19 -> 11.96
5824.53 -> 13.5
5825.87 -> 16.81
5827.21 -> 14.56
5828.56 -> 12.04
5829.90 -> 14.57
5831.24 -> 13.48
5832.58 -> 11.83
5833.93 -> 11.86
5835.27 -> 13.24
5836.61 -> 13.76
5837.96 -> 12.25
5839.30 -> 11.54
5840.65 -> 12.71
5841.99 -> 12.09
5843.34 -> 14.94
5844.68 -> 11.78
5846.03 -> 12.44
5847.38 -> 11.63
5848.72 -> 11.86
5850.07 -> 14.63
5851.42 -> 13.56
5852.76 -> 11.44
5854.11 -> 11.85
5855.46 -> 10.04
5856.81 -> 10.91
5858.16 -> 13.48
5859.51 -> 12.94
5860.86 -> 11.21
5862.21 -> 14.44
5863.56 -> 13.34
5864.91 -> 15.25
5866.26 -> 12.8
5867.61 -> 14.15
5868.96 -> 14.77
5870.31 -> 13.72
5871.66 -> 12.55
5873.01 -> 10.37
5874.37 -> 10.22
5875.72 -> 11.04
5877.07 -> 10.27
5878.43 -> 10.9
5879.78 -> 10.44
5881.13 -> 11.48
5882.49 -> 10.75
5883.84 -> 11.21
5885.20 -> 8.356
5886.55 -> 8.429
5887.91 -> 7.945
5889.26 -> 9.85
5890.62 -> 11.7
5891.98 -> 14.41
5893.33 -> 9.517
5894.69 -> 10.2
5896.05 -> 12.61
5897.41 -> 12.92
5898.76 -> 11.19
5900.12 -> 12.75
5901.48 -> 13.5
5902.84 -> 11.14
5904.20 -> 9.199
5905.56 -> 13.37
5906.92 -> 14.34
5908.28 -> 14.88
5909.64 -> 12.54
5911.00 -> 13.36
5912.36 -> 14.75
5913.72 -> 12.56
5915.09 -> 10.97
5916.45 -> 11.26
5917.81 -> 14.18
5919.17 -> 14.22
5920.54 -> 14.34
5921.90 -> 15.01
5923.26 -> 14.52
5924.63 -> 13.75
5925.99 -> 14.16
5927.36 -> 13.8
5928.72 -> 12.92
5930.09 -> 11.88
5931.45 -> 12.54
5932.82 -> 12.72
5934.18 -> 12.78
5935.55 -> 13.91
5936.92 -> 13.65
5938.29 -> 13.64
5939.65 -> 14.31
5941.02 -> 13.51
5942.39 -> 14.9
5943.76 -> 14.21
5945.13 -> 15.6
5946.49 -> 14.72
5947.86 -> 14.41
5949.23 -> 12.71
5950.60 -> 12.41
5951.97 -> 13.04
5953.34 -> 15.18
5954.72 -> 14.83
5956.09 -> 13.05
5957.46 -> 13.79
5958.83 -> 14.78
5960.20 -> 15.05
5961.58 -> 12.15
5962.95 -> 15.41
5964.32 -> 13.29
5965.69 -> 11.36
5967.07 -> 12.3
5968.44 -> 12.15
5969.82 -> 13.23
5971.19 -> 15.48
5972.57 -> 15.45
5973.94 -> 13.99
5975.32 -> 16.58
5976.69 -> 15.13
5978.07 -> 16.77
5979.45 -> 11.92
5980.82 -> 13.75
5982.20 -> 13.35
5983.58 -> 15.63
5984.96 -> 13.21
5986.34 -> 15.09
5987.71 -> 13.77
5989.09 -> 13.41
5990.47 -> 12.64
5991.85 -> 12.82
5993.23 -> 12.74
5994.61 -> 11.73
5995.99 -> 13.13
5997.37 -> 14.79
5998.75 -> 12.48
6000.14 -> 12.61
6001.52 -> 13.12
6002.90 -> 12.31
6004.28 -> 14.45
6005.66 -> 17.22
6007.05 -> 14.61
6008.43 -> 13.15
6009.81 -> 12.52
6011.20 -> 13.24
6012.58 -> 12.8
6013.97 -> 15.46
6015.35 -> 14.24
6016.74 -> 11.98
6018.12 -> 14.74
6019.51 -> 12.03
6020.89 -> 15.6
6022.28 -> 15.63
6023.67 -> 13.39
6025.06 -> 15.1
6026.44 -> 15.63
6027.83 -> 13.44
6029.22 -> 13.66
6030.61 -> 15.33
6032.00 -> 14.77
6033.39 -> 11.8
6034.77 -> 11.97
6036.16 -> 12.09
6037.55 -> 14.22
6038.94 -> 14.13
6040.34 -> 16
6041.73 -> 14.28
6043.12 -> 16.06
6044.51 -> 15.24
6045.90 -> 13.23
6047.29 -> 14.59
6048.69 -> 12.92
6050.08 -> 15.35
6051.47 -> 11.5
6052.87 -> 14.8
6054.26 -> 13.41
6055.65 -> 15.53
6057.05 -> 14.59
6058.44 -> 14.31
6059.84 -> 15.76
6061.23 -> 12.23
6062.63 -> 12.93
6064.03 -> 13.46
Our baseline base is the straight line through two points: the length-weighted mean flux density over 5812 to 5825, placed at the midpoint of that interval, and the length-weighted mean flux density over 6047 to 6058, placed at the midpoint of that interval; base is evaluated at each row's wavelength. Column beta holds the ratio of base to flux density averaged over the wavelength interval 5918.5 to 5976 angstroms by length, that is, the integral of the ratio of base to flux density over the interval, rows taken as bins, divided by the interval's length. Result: 0.99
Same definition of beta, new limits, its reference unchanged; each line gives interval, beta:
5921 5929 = 0.96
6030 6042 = 1.03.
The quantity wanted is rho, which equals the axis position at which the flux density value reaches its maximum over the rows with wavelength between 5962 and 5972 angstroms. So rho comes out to 5971.19 angstroms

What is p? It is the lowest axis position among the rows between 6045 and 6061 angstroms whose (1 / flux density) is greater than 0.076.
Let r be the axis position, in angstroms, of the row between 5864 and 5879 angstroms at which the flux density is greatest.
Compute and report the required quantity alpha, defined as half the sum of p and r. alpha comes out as 5956.8 angstroms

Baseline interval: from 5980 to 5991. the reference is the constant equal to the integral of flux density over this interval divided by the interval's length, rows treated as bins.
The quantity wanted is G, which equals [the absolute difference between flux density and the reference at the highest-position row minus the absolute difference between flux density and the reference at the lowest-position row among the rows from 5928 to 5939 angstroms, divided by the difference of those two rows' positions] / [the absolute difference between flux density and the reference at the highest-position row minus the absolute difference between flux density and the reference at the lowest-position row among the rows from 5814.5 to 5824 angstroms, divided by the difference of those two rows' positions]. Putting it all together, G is -0.5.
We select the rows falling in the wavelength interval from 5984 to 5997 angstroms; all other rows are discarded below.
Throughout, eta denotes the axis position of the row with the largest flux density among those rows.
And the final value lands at 5986.34 angstroms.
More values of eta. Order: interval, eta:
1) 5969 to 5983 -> 5978.07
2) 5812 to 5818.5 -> 5813.81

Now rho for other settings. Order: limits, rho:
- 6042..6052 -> 6043.12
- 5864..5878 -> 5864.91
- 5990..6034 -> 6005.66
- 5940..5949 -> 5945.13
